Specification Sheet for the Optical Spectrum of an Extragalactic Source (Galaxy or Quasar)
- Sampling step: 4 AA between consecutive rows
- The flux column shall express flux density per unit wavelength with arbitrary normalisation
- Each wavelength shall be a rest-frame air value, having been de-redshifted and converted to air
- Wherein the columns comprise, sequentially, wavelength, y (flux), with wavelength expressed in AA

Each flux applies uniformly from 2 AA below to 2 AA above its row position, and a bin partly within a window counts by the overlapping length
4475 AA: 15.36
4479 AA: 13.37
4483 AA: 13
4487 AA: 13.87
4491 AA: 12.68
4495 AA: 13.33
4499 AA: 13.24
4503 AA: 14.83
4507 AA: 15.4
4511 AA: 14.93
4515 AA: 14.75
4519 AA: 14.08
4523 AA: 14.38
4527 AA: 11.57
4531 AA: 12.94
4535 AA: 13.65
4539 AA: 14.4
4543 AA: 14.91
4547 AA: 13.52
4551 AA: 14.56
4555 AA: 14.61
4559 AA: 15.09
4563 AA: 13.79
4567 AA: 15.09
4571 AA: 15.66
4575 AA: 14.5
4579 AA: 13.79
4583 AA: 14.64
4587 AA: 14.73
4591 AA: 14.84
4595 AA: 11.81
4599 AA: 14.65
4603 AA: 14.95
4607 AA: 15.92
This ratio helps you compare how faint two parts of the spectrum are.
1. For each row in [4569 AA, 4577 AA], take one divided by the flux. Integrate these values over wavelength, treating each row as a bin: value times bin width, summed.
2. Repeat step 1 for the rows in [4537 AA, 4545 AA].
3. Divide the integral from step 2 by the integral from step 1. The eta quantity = 1.03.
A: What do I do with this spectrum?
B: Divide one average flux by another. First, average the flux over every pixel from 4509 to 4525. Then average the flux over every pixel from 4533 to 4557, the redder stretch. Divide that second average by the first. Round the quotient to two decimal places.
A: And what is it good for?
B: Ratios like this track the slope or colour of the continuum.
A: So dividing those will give 0.98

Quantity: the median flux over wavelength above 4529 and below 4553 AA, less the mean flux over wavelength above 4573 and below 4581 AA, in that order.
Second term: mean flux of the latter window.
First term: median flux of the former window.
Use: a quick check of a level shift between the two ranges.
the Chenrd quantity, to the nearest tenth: -0.1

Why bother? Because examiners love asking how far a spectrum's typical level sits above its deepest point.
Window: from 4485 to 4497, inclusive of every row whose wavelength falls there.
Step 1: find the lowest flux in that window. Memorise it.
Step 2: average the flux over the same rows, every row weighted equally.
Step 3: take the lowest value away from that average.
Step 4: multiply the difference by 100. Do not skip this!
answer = 61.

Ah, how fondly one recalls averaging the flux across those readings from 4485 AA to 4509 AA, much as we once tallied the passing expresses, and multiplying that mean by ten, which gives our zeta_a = 139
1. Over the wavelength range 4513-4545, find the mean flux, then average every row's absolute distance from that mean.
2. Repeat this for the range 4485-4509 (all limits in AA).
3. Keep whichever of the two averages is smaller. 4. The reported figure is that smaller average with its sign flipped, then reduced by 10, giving -10.8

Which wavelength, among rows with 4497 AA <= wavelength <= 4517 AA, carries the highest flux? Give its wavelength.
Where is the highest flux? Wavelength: 4507 AA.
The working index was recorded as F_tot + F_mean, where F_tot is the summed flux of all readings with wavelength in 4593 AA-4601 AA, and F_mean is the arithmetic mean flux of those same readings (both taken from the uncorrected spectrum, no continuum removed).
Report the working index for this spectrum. 39.7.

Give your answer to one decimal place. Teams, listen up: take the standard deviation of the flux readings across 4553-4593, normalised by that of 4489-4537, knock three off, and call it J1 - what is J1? -2.5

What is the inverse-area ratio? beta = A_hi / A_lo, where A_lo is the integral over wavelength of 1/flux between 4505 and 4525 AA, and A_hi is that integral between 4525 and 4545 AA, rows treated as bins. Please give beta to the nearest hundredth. 1.10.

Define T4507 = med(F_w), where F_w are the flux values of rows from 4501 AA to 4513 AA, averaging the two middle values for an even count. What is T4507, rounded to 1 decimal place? 14.9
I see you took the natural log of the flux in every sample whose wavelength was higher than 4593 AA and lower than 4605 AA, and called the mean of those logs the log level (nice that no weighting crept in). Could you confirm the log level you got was 2.62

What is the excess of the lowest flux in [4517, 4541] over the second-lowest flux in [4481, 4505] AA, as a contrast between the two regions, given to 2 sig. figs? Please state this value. -1.4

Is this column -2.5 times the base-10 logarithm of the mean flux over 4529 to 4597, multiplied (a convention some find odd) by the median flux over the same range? -42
